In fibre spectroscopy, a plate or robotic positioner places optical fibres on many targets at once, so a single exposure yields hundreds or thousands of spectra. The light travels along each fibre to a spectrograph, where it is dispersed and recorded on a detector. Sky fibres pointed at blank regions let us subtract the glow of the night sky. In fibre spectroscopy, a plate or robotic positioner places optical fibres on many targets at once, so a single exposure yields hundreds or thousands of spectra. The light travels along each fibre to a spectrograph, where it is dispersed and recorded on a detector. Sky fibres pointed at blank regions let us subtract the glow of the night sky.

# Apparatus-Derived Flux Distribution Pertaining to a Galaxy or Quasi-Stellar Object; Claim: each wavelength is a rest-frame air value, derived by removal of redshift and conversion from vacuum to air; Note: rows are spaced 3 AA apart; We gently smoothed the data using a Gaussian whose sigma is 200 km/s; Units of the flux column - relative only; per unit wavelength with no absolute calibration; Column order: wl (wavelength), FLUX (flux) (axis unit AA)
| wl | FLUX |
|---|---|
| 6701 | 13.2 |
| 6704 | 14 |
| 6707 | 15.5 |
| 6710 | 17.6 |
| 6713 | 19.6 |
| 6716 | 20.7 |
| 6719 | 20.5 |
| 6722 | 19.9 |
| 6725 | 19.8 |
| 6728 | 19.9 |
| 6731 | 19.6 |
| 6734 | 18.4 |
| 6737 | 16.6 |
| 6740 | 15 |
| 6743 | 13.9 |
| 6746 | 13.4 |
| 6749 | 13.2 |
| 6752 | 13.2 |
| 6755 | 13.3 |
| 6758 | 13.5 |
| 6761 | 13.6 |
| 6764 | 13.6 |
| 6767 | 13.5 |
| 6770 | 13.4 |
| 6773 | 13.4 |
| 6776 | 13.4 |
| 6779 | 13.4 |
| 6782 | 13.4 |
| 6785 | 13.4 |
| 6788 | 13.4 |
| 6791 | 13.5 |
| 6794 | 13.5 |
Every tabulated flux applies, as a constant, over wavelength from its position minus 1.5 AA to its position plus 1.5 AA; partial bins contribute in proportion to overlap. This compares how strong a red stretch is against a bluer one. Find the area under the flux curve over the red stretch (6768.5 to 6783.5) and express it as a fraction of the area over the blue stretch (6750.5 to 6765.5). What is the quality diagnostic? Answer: 1.00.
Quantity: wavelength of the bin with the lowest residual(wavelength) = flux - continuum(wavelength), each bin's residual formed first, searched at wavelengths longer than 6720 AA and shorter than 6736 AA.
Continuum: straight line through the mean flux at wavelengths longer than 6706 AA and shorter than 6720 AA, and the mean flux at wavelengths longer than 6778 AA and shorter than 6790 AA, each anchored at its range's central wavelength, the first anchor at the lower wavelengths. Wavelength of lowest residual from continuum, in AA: 6734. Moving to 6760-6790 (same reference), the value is 6761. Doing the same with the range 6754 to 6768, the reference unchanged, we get 6755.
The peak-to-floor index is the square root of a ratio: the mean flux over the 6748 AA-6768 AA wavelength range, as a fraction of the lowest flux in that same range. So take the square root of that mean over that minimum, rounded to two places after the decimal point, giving 1.01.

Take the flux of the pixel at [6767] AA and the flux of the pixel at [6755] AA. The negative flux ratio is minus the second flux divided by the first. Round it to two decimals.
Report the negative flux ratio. -0.99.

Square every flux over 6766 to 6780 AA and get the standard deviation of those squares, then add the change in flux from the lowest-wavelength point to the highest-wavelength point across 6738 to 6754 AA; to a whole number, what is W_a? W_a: -1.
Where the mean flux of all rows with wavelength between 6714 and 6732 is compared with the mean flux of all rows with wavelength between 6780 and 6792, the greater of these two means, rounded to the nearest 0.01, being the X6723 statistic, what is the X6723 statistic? 20.07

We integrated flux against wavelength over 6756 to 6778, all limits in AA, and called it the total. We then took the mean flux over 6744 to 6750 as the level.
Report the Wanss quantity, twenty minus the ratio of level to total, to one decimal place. 20.0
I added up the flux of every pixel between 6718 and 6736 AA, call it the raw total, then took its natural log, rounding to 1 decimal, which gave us 4.8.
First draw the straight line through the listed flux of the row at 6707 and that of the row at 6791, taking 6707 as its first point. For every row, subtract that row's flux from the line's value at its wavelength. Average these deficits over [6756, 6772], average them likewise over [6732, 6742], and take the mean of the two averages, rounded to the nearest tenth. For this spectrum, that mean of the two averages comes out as -0.6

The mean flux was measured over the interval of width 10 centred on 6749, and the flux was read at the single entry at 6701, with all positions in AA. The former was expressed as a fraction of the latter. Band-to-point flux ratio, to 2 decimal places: 1.01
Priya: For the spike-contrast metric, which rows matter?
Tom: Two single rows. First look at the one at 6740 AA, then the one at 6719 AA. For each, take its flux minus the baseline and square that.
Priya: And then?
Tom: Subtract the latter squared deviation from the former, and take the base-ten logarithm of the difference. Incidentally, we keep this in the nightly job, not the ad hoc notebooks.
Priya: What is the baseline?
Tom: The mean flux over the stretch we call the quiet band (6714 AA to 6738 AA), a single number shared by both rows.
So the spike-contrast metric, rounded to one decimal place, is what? 1.3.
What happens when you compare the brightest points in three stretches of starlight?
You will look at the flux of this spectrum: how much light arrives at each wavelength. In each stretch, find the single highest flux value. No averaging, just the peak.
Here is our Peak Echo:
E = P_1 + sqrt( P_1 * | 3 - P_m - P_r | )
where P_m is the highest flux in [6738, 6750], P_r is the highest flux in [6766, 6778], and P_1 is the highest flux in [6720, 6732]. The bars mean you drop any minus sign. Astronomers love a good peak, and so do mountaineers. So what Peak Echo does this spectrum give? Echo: 42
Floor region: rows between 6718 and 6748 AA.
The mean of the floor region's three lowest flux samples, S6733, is 14.1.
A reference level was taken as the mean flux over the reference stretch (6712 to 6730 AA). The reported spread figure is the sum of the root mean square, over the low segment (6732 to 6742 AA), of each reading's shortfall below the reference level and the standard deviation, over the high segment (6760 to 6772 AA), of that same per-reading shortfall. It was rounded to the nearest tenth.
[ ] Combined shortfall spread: 3.8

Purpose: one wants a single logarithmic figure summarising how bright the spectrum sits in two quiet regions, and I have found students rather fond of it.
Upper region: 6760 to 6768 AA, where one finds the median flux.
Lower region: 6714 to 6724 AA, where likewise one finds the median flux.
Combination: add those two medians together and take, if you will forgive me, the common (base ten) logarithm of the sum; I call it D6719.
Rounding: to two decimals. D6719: 1.53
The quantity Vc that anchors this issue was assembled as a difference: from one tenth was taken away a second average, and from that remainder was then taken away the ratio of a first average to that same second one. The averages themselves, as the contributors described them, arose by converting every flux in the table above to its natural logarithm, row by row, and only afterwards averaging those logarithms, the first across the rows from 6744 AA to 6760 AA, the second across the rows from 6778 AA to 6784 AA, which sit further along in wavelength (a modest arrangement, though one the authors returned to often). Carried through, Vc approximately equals -3.49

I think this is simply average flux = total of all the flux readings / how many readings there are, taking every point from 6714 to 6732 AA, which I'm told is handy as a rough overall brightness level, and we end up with 20.1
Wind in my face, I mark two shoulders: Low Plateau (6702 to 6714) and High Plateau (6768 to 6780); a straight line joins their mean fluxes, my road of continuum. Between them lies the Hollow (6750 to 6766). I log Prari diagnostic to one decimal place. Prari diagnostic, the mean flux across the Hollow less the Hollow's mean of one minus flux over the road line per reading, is 13.4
